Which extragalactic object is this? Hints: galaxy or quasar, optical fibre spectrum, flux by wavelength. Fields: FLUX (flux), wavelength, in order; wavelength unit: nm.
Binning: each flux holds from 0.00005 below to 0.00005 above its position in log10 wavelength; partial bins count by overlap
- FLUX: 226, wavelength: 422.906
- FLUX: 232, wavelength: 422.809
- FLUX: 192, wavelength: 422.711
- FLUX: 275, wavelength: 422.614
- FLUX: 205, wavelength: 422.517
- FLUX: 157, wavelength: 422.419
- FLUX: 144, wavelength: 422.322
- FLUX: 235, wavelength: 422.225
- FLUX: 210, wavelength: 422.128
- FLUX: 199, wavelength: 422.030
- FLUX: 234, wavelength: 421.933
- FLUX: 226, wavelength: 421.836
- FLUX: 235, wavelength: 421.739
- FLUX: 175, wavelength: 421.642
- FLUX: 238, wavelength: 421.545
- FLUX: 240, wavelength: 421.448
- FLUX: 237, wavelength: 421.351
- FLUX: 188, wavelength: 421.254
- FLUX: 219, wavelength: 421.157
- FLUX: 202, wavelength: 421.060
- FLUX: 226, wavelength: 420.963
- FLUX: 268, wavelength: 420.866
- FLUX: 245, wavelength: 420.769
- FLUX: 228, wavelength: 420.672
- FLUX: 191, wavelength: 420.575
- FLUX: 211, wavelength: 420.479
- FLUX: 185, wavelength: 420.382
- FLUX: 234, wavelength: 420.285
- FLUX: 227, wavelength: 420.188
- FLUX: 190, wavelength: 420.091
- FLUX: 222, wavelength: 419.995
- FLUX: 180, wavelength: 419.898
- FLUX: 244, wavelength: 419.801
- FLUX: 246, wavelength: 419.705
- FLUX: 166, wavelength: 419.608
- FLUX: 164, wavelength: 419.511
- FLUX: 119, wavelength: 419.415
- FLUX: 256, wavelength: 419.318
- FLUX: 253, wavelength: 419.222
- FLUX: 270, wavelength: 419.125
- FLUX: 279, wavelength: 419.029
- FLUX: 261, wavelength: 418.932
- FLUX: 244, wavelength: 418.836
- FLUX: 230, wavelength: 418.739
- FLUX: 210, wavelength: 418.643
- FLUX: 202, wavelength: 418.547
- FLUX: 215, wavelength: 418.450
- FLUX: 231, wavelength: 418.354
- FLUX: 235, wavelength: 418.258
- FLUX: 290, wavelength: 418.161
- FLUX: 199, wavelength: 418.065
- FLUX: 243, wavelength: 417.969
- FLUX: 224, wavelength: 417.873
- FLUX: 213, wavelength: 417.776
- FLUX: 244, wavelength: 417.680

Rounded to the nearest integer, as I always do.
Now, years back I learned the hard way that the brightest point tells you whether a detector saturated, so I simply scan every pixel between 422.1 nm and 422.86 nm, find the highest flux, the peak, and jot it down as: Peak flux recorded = 275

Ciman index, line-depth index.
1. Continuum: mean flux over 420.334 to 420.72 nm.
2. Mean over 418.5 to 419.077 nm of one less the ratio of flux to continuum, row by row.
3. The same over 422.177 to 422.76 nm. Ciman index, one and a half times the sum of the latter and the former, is -0.23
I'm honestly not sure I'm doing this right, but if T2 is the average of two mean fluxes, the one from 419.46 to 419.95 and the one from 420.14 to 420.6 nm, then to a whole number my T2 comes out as 205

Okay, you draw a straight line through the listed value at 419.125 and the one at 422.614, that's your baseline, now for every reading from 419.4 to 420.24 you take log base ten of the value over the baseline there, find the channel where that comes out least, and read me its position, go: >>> 419.415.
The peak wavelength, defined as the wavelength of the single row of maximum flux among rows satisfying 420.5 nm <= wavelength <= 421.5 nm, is 420.866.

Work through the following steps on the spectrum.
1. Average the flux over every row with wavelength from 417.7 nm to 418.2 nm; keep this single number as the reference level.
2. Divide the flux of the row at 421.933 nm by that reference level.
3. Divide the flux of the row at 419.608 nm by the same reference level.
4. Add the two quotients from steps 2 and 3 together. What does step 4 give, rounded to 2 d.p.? 1.71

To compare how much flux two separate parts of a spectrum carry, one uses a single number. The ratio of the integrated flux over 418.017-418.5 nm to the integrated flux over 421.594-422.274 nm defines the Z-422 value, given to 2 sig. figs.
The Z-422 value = 0.77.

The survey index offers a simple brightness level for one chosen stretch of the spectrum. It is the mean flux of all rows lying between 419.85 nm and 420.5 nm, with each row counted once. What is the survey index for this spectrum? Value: 207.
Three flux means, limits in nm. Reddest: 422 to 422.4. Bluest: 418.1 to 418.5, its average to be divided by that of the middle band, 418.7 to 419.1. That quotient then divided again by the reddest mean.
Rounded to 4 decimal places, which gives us 0.0049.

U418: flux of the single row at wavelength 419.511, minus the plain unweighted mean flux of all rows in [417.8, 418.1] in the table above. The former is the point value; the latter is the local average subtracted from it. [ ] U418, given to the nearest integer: -58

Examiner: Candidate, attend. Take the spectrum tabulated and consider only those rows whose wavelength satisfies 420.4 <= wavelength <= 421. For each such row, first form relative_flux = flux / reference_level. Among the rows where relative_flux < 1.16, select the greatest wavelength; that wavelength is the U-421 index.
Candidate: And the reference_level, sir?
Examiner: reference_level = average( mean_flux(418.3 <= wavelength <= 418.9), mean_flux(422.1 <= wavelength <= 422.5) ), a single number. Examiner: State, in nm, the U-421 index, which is 420.963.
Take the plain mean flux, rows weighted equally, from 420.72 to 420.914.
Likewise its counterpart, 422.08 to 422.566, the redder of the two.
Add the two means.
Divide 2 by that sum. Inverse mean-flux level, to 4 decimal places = 0.0045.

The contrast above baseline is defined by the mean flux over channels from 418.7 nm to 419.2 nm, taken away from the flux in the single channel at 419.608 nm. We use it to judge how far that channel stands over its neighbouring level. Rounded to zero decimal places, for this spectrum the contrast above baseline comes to -91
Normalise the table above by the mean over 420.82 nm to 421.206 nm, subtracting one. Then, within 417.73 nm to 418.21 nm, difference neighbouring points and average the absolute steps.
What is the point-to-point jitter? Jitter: 0.18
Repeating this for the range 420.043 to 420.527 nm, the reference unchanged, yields 0.13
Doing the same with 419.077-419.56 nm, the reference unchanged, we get 0.22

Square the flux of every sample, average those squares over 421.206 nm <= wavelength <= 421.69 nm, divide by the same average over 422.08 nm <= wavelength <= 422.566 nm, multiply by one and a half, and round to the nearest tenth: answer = 1.9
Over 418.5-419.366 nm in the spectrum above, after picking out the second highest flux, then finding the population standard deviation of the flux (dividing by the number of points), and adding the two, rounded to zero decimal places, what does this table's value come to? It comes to 295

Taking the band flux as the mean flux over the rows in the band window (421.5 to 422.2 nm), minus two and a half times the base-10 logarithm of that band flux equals -5.84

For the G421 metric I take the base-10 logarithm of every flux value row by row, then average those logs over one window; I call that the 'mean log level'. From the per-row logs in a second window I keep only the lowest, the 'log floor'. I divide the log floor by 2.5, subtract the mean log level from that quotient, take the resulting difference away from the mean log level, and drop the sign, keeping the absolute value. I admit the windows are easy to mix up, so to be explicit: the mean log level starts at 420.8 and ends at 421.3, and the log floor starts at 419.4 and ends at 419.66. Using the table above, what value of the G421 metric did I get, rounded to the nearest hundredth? 3.85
